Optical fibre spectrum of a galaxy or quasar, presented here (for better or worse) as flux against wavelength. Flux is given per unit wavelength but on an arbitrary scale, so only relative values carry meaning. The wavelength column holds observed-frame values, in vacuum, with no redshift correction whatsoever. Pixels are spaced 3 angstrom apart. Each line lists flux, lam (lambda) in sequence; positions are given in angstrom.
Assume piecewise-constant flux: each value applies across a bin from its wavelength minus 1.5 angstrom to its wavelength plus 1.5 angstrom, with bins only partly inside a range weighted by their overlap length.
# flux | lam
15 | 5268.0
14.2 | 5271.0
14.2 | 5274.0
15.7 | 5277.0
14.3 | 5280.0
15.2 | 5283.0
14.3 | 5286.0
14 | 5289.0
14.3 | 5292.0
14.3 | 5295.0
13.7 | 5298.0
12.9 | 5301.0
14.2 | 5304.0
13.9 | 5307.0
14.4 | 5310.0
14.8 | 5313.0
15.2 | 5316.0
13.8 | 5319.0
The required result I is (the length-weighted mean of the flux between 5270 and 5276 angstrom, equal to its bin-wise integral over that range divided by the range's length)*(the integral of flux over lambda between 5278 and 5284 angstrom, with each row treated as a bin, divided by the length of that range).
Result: 212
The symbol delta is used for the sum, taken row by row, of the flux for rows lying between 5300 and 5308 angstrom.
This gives 41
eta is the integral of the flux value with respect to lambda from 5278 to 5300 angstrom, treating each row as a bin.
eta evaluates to 315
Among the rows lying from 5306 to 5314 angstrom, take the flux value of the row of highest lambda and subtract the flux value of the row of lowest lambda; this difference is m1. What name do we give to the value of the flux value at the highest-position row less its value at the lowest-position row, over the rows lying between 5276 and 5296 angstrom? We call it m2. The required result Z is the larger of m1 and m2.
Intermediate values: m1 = 0.9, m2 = -1.4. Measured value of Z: 0.9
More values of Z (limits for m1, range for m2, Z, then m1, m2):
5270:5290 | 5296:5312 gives 0.7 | -0.2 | 0.7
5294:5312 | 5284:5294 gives 0.1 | 0.1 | 0.0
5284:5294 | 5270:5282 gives 0.1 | 0.0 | 0.1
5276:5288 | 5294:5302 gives -1.4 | -1.4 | -1.4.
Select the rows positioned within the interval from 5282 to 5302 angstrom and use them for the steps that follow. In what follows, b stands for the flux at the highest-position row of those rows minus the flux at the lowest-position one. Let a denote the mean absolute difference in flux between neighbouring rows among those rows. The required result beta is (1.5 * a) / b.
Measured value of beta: 0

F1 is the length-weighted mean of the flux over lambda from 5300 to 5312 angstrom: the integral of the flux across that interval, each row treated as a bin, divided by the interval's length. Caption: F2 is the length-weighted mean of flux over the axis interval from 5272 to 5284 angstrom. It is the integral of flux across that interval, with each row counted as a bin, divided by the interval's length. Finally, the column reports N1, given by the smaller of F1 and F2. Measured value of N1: 13.9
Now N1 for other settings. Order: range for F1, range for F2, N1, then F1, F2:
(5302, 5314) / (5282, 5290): 14.2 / 14.2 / 14.5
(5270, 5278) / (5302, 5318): 14.4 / 14.7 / 14.4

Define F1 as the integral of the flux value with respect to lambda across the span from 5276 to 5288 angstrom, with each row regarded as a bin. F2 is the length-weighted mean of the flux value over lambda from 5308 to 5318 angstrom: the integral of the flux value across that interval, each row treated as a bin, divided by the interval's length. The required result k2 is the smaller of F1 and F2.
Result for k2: 14.7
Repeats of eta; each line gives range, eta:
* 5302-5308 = 84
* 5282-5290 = 116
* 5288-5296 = 114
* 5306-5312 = 85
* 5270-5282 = 176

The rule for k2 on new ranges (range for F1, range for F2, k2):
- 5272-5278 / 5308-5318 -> 14.7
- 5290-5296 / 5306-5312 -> 14.2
